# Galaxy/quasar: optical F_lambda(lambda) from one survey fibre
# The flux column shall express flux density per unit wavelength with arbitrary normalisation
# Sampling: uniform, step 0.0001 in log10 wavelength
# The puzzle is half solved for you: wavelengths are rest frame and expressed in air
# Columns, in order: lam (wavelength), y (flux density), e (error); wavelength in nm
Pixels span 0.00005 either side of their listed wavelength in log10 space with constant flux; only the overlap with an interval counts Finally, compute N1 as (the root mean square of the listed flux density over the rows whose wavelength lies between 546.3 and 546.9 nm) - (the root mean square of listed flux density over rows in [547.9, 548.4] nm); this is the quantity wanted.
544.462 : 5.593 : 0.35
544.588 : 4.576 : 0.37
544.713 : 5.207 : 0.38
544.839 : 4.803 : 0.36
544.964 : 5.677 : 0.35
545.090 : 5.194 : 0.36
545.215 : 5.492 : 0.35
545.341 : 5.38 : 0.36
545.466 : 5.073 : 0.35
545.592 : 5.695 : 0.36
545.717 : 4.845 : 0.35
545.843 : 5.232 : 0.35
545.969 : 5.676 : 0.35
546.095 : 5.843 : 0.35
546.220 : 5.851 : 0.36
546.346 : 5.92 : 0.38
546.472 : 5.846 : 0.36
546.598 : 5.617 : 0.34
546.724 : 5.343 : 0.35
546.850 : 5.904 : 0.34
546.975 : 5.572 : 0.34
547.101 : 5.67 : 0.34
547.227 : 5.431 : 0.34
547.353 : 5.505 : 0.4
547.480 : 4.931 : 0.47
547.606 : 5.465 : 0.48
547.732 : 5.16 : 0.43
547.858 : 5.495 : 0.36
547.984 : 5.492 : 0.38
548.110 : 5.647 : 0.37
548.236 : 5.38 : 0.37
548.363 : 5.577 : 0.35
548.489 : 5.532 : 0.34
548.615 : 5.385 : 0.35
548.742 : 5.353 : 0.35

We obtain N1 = 0.21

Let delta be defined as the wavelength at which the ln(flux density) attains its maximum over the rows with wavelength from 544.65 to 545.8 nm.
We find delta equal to 545.592 nm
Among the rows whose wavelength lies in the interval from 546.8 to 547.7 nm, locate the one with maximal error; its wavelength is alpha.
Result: 547.606 nm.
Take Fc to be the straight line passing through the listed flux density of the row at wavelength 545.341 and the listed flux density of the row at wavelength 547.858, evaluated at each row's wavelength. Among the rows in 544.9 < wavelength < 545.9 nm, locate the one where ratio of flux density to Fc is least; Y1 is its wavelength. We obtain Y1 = 545.717 nm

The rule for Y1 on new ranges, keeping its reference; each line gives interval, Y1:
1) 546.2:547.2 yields 546.724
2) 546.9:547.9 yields 547.480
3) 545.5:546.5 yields 545.717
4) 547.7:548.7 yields 547.732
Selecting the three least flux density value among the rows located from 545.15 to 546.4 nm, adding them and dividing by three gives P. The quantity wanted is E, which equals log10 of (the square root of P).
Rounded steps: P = 5.05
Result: 0.352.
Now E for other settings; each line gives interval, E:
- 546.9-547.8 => 0.357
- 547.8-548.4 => 0.368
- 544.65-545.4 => 0.352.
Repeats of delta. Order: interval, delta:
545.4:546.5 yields 546.346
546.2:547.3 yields 546.346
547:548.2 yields 547.101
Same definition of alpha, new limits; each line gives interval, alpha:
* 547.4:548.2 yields 547.606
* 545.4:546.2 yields 545.592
